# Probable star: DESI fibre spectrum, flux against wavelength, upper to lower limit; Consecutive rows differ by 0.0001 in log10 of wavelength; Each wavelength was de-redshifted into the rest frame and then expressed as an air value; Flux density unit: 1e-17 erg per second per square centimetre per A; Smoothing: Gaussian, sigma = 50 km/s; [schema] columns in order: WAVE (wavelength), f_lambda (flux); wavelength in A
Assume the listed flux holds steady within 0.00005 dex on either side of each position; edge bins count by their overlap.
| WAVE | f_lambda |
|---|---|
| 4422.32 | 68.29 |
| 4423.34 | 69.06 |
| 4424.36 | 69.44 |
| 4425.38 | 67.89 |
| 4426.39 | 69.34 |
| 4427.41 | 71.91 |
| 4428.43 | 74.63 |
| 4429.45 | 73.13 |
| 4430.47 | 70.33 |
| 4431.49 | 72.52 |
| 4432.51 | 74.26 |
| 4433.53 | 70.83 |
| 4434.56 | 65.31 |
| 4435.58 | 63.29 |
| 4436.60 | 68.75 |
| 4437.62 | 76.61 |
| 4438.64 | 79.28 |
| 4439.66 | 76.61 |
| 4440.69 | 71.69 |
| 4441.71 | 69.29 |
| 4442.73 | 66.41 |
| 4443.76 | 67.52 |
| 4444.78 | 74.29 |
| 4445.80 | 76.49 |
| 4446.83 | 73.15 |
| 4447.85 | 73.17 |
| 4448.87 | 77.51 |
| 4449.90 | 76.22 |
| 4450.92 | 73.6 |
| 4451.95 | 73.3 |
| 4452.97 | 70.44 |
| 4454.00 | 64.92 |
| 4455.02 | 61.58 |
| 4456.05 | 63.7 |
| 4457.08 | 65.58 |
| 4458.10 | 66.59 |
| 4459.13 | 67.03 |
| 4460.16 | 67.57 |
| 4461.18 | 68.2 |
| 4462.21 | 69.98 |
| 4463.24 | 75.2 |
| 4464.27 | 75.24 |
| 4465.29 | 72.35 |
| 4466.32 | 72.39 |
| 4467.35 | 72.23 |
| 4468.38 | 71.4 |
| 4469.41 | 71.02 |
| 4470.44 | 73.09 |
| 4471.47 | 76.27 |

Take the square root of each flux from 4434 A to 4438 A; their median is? 8.19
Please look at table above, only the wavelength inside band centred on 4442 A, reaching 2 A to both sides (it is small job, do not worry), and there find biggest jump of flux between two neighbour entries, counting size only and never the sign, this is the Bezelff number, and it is 2.9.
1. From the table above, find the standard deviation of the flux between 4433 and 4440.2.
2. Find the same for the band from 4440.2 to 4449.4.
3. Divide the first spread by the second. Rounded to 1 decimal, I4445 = 1.6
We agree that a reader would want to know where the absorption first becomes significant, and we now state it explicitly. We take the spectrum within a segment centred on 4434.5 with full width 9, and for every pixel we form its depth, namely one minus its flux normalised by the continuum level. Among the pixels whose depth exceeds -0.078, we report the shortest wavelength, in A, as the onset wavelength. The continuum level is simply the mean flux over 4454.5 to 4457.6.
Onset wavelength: 4434.56 A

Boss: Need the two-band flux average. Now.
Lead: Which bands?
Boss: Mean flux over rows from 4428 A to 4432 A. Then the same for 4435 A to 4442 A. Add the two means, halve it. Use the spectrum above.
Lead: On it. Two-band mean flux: 72.4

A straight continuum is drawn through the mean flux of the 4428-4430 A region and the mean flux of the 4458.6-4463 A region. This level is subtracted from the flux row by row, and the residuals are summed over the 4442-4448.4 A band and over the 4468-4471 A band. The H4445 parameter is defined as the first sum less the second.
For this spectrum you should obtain -10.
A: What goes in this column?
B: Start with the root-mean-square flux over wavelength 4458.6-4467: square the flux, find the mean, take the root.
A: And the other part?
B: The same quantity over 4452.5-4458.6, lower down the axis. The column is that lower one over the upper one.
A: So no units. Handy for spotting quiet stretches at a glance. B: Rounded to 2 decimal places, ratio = 0.92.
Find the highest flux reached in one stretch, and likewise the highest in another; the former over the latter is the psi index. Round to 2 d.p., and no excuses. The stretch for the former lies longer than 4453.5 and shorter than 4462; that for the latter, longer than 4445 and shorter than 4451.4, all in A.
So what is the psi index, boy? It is 0.88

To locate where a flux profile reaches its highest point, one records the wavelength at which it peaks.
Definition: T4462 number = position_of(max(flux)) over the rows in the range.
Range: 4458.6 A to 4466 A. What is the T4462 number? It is 4464.27 A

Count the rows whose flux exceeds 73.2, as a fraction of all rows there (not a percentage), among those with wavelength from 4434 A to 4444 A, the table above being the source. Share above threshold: 0.30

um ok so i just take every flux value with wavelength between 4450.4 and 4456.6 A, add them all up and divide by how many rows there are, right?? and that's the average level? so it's 67.9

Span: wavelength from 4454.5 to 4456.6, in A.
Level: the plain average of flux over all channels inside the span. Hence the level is 63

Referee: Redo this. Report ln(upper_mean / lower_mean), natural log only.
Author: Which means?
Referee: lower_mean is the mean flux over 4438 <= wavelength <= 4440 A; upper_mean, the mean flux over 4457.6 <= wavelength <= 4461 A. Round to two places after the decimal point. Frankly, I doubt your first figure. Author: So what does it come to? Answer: -0.15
